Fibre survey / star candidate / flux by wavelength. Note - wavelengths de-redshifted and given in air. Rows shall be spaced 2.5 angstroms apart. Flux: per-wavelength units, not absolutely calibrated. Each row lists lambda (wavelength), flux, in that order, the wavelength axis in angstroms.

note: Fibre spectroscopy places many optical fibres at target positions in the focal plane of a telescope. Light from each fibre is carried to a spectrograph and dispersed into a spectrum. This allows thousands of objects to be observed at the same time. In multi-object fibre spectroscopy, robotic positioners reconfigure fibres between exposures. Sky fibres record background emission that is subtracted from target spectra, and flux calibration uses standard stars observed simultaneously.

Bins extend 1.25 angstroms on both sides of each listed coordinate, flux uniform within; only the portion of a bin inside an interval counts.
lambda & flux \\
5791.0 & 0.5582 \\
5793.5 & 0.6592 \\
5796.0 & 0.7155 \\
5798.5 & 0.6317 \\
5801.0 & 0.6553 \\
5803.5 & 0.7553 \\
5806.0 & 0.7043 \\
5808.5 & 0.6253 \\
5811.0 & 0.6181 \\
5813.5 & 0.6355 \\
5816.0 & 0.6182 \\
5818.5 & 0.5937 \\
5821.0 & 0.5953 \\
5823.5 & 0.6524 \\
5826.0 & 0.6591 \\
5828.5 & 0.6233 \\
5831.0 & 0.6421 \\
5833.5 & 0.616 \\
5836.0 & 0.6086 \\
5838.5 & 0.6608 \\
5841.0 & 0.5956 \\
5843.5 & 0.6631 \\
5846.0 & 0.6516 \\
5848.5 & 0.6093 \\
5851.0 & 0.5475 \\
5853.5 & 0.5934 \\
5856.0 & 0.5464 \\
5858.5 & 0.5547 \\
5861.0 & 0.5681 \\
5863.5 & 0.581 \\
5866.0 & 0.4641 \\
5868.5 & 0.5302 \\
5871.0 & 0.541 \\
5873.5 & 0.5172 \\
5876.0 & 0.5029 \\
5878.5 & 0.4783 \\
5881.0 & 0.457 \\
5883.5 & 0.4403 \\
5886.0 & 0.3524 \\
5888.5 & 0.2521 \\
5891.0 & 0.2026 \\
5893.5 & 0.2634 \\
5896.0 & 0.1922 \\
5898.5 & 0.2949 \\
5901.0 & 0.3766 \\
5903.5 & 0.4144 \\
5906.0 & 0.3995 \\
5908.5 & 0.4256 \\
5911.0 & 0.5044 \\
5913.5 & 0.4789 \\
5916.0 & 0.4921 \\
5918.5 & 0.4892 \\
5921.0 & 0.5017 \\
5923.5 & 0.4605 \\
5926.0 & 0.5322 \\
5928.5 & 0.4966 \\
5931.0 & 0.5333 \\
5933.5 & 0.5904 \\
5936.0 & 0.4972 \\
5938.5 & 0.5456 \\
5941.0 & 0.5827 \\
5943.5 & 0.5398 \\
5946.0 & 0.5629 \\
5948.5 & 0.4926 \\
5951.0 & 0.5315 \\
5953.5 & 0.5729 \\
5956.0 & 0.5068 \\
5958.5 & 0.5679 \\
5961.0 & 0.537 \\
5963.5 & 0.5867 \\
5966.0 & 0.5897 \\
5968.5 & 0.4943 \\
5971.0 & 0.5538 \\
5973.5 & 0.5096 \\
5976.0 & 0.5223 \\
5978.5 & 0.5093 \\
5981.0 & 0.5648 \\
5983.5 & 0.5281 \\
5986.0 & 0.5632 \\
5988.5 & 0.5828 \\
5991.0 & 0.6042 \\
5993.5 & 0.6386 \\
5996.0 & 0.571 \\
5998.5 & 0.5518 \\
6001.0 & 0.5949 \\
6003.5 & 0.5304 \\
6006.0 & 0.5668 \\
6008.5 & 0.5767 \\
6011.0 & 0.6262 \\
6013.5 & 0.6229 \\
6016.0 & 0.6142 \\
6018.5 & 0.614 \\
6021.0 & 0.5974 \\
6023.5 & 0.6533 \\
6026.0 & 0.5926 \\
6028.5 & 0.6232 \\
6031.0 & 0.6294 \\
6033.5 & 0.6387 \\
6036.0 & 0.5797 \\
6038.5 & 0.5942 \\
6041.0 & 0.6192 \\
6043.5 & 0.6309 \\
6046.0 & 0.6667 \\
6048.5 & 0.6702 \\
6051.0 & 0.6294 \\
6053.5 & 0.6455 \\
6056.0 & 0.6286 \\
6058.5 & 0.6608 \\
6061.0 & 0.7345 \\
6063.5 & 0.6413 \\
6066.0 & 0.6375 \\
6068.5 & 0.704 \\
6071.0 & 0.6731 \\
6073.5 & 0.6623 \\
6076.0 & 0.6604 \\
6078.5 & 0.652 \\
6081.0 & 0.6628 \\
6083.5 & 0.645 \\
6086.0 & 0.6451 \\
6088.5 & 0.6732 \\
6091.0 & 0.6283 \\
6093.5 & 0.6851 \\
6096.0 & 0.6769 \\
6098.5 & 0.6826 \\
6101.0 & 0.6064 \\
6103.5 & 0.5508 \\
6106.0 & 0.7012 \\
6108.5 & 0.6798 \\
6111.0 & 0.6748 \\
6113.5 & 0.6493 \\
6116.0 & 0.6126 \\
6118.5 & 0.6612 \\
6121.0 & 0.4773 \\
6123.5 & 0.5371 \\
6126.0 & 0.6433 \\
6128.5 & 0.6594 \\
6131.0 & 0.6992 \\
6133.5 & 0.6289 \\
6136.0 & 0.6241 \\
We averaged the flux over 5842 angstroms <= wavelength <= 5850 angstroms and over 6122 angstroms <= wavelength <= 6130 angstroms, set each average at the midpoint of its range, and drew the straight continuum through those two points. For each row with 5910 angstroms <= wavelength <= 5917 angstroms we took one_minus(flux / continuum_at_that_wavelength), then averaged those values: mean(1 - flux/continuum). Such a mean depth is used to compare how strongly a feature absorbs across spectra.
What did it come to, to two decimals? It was 0.22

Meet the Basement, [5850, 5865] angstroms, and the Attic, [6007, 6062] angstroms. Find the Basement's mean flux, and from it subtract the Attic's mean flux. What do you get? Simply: -0.06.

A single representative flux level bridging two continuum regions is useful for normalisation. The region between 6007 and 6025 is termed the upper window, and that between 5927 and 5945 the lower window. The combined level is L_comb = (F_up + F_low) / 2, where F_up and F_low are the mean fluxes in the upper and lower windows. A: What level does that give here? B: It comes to 0.58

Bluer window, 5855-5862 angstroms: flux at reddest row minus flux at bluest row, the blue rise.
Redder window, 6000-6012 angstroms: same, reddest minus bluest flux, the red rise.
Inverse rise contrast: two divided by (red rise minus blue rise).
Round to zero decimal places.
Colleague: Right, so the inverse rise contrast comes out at 208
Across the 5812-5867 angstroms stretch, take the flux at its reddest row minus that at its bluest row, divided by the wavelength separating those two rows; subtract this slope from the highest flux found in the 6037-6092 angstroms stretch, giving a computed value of 0.74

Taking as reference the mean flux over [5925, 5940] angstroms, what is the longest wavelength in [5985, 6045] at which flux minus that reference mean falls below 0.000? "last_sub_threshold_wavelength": 6003.5 angstroms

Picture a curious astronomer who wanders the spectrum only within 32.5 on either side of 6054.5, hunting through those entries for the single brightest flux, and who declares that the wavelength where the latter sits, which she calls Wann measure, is 6061.0 angstroms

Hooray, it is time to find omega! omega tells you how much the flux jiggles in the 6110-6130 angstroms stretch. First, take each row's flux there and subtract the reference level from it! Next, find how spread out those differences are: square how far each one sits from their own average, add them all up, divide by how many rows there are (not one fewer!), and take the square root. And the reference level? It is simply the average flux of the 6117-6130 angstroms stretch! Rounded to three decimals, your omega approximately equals 0.066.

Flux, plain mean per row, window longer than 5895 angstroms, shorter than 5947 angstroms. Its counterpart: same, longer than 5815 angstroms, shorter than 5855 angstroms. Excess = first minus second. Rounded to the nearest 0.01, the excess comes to -0.15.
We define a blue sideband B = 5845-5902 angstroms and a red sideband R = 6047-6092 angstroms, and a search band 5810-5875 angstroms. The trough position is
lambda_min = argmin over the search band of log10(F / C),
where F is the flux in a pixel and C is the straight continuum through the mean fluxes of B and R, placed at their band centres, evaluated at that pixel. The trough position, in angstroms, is 5866.0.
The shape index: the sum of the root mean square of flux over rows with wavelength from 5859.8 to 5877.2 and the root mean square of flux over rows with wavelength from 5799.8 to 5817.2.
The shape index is 1.19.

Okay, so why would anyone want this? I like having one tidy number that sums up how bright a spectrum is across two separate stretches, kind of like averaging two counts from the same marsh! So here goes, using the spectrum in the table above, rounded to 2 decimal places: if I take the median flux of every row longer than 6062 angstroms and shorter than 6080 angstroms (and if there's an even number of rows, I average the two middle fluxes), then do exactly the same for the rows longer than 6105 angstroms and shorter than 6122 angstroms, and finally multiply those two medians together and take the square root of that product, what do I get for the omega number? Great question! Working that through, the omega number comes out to 0.66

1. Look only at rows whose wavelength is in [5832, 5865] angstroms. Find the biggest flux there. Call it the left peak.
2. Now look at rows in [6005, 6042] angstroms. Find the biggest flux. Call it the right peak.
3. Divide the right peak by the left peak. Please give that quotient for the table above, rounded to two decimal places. 0.99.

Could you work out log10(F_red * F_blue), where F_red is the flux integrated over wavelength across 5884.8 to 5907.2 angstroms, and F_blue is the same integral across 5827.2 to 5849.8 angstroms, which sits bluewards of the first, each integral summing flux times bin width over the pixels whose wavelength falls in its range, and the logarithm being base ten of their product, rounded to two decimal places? 1.99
